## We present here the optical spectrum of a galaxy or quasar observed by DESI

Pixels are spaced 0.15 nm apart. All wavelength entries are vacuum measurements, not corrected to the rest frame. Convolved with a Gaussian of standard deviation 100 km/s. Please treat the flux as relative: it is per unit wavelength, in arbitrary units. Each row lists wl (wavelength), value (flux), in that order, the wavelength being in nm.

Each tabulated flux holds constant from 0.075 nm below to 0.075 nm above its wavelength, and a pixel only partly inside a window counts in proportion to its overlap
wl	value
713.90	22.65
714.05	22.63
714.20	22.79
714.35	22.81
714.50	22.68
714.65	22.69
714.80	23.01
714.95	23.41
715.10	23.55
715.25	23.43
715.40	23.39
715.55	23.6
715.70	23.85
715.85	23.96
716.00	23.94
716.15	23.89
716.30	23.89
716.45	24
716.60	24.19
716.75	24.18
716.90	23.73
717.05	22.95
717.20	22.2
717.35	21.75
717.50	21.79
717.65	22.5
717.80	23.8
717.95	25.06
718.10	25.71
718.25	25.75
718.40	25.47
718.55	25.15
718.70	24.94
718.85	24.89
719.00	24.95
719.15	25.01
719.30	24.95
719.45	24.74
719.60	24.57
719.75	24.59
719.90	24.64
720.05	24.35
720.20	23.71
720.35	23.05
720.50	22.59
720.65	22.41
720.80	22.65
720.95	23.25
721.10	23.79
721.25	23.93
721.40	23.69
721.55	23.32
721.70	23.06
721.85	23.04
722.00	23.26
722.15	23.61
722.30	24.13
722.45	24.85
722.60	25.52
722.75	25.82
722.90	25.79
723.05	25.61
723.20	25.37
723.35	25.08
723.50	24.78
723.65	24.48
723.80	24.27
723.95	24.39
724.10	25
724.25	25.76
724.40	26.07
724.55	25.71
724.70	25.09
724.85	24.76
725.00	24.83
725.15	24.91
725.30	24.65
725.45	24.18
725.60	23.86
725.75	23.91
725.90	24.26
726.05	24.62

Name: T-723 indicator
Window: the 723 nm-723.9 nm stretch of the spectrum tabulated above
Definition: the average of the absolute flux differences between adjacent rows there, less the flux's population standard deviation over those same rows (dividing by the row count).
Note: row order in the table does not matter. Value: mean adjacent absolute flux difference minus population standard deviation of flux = -0.204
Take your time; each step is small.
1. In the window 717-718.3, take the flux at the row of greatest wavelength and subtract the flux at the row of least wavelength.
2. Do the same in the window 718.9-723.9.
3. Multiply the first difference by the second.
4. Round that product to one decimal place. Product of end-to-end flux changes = -1.9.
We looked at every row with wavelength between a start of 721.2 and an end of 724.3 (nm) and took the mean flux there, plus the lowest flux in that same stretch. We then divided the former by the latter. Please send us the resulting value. 1.06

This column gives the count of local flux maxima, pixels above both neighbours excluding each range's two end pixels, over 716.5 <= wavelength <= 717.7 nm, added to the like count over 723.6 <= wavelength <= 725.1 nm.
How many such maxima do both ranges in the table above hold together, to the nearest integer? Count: 1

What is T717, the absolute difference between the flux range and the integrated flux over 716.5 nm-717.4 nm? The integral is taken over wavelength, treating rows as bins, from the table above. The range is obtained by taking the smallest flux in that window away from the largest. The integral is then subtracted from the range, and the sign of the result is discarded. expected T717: 18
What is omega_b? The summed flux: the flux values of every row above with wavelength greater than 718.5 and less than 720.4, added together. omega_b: 320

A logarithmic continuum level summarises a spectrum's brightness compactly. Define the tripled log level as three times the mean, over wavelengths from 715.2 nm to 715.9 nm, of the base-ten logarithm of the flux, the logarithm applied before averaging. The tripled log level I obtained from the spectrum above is 4.12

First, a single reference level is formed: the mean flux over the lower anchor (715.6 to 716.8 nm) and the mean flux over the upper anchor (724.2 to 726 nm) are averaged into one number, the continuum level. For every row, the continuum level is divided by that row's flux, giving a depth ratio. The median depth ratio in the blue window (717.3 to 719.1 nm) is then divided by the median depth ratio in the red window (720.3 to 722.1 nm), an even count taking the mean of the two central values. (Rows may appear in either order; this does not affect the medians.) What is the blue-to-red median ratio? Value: 0.93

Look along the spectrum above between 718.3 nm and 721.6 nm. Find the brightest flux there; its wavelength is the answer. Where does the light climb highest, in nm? 718.40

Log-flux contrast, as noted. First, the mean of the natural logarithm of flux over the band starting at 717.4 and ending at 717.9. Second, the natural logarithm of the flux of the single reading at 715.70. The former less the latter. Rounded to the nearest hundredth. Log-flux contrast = -0.05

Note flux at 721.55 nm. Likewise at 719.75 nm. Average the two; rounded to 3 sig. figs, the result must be 24.0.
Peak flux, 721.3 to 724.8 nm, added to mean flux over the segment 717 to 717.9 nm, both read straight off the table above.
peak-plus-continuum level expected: 48.6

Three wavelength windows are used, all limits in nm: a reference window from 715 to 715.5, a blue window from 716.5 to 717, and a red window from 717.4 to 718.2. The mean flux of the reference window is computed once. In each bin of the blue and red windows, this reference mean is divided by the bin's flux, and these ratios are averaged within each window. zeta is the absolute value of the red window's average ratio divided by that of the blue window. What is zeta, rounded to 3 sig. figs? 1.01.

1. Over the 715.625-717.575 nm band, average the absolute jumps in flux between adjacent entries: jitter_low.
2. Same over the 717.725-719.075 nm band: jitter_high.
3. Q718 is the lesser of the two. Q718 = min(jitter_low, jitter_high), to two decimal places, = 0.25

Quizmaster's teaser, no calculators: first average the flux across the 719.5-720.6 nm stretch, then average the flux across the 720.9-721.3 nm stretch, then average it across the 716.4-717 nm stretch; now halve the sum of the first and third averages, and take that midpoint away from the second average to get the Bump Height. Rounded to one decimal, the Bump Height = -0.3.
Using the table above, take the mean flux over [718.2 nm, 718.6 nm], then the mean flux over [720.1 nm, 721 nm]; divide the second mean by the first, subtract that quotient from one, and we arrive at 0.10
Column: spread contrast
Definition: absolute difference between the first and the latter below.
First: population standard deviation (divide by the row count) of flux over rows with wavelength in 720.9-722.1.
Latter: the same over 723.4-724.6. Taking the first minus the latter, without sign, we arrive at 0.34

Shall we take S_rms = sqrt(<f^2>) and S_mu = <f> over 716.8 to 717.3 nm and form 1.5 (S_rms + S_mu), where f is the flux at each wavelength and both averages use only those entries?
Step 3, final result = 68.9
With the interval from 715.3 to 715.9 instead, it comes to 71.1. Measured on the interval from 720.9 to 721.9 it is 70.3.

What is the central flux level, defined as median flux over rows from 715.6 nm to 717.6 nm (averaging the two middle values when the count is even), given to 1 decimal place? 23.9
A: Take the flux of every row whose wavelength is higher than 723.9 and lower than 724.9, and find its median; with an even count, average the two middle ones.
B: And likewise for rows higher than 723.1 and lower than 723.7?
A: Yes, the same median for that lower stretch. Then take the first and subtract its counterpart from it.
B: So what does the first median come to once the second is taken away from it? 0.16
